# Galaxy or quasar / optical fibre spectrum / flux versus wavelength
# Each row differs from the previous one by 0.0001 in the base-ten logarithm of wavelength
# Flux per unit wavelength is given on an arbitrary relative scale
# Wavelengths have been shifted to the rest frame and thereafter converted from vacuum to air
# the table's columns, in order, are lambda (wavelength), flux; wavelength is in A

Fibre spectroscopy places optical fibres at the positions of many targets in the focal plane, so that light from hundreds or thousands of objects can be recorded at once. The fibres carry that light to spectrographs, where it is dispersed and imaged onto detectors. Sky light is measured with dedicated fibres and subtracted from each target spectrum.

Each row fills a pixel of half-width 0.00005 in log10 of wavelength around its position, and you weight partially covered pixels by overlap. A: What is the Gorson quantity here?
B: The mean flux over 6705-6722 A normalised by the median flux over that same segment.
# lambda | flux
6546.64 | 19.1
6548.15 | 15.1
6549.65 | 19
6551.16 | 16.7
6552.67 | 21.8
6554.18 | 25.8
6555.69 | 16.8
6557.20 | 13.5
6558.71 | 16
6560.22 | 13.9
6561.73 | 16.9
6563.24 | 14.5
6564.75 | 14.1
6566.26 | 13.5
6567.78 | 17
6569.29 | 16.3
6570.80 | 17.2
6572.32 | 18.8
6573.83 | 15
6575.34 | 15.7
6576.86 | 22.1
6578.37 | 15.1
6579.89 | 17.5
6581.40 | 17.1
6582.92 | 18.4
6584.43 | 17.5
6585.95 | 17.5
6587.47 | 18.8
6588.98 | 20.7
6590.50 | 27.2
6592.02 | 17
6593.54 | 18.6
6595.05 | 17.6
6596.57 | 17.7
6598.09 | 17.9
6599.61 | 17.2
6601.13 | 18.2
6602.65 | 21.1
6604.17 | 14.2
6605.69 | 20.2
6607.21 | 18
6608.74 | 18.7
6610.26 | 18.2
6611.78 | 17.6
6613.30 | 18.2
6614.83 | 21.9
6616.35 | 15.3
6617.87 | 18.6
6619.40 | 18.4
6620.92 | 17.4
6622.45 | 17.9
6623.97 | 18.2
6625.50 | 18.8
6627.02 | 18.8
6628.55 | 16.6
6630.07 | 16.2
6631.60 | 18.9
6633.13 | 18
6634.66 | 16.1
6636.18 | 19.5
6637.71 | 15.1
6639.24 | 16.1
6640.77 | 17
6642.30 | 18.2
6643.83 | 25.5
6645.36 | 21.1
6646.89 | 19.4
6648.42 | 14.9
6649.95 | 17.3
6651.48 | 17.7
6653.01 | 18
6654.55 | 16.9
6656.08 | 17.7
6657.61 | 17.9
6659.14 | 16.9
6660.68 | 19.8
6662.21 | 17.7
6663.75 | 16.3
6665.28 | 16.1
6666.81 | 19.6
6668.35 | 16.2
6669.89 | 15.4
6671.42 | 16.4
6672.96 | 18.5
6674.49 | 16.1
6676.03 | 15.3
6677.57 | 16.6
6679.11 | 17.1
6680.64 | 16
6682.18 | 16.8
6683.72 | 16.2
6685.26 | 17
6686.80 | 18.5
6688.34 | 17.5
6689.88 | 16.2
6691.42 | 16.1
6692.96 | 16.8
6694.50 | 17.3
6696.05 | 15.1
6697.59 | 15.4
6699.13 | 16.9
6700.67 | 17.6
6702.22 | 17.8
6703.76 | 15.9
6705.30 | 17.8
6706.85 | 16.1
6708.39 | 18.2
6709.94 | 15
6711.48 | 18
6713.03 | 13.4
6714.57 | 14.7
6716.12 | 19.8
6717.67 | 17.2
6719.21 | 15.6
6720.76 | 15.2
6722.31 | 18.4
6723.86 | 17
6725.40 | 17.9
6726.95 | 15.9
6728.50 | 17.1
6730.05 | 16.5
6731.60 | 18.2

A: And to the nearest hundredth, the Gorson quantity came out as 1.02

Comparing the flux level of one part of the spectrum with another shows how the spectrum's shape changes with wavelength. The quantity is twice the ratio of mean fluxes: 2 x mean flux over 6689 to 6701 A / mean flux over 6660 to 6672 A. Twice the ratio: 1.91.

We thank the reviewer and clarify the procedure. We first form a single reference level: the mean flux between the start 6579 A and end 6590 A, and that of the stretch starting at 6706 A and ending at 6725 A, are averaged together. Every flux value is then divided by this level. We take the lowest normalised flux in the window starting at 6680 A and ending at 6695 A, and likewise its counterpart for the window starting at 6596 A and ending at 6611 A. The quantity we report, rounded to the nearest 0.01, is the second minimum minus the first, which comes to -0.10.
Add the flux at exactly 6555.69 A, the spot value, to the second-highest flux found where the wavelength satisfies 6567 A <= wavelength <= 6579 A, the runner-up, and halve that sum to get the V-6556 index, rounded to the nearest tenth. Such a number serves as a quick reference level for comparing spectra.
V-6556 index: 17.8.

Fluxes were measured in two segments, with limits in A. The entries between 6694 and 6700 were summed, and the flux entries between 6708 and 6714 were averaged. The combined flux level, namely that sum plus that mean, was 81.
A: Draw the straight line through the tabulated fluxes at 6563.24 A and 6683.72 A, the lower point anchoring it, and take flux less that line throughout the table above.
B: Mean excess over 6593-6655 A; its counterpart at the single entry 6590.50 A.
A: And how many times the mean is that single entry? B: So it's 4.5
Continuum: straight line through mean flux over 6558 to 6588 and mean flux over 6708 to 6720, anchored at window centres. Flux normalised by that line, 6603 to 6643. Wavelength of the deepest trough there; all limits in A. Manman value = 6604.17 A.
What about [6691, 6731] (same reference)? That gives 6713.03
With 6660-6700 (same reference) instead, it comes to 6696.05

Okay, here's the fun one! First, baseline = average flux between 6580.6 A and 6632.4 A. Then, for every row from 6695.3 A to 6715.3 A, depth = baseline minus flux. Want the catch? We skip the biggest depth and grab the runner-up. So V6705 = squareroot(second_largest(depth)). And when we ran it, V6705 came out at 1.92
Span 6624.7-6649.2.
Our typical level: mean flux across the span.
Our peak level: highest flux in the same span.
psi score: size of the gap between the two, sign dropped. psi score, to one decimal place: 7.4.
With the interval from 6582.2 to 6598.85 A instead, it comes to 8.2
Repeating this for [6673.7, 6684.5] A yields 0.8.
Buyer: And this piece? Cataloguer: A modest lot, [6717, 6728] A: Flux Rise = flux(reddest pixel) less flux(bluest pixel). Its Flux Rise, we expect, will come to -1.3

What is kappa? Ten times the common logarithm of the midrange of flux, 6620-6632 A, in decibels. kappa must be 12.4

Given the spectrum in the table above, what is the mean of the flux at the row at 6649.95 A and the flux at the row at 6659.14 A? 17.1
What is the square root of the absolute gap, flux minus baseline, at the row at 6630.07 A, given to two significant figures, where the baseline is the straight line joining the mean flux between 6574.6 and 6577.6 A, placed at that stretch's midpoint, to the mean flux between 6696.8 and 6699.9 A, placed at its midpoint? 1.2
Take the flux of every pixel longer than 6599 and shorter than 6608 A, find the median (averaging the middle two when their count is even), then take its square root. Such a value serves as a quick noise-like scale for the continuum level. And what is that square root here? 4.25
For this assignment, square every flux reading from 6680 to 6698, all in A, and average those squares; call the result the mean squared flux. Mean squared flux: 276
